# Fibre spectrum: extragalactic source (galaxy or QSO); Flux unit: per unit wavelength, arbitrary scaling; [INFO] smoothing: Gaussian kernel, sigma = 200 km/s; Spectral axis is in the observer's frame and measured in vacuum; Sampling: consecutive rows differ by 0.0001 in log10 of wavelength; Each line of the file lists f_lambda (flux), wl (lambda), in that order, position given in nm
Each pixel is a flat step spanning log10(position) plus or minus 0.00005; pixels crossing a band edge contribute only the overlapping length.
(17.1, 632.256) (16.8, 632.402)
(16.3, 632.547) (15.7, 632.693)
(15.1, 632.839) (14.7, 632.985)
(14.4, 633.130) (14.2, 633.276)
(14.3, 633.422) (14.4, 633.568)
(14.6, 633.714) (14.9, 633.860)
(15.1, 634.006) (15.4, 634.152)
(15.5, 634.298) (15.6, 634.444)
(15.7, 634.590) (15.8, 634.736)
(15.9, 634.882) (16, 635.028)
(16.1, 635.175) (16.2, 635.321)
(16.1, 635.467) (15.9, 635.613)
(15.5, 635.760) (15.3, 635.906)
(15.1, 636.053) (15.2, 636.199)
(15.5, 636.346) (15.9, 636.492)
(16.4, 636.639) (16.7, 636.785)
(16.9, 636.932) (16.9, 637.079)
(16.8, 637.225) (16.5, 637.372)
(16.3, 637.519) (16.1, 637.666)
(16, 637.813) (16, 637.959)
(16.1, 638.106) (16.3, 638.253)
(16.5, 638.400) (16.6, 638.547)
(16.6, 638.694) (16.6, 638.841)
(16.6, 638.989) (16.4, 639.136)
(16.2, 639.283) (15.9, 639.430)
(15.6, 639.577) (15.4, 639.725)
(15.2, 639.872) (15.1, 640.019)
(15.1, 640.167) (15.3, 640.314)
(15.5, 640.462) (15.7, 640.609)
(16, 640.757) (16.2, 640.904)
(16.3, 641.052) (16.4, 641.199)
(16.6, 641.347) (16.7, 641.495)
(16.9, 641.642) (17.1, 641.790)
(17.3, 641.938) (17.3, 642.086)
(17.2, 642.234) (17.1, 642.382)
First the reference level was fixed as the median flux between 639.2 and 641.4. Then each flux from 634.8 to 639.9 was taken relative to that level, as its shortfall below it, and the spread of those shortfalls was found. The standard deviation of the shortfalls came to 0.50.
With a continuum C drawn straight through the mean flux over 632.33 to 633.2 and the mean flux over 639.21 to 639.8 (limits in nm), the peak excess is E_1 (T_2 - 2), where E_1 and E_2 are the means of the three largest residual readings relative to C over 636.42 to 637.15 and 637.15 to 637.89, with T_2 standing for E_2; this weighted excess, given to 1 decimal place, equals -1.3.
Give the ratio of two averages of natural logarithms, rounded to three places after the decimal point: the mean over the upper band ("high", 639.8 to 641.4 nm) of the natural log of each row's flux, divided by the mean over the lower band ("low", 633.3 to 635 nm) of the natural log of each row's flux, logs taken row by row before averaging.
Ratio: 1.013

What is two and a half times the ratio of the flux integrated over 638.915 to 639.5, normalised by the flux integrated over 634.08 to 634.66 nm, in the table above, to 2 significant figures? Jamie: 2.6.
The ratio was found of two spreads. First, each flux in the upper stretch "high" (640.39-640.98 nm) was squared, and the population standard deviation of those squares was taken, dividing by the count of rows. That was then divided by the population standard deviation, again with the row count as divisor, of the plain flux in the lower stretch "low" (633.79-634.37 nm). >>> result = 36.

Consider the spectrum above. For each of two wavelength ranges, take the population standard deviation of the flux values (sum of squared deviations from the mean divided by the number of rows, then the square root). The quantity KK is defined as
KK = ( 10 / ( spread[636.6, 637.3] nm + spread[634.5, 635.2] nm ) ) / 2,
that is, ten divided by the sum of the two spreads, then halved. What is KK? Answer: 15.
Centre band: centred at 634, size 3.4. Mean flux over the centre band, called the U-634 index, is 15.4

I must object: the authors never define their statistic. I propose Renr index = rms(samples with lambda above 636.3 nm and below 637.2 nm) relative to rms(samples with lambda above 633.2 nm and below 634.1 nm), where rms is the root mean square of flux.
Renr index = 1.12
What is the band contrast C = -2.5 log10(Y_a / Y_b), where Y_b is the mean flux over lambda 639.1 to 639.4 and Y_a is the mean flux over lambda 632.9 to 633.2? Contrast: 0.12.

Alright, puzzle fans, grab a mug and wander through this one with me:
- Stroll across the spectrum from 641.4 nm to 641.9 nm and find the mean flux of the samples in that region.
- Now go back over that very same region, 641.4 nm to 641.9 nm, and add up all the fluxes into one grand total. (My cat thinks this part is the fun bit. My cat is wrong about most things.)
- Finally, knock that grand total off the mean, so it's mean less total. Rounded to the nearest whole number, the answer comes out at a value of -34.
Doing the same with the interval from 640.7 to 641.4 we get -65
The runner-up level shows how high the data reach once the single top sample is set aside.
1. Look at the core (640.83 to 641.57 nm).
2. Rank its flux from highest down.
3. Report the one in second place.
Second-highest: 16.6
